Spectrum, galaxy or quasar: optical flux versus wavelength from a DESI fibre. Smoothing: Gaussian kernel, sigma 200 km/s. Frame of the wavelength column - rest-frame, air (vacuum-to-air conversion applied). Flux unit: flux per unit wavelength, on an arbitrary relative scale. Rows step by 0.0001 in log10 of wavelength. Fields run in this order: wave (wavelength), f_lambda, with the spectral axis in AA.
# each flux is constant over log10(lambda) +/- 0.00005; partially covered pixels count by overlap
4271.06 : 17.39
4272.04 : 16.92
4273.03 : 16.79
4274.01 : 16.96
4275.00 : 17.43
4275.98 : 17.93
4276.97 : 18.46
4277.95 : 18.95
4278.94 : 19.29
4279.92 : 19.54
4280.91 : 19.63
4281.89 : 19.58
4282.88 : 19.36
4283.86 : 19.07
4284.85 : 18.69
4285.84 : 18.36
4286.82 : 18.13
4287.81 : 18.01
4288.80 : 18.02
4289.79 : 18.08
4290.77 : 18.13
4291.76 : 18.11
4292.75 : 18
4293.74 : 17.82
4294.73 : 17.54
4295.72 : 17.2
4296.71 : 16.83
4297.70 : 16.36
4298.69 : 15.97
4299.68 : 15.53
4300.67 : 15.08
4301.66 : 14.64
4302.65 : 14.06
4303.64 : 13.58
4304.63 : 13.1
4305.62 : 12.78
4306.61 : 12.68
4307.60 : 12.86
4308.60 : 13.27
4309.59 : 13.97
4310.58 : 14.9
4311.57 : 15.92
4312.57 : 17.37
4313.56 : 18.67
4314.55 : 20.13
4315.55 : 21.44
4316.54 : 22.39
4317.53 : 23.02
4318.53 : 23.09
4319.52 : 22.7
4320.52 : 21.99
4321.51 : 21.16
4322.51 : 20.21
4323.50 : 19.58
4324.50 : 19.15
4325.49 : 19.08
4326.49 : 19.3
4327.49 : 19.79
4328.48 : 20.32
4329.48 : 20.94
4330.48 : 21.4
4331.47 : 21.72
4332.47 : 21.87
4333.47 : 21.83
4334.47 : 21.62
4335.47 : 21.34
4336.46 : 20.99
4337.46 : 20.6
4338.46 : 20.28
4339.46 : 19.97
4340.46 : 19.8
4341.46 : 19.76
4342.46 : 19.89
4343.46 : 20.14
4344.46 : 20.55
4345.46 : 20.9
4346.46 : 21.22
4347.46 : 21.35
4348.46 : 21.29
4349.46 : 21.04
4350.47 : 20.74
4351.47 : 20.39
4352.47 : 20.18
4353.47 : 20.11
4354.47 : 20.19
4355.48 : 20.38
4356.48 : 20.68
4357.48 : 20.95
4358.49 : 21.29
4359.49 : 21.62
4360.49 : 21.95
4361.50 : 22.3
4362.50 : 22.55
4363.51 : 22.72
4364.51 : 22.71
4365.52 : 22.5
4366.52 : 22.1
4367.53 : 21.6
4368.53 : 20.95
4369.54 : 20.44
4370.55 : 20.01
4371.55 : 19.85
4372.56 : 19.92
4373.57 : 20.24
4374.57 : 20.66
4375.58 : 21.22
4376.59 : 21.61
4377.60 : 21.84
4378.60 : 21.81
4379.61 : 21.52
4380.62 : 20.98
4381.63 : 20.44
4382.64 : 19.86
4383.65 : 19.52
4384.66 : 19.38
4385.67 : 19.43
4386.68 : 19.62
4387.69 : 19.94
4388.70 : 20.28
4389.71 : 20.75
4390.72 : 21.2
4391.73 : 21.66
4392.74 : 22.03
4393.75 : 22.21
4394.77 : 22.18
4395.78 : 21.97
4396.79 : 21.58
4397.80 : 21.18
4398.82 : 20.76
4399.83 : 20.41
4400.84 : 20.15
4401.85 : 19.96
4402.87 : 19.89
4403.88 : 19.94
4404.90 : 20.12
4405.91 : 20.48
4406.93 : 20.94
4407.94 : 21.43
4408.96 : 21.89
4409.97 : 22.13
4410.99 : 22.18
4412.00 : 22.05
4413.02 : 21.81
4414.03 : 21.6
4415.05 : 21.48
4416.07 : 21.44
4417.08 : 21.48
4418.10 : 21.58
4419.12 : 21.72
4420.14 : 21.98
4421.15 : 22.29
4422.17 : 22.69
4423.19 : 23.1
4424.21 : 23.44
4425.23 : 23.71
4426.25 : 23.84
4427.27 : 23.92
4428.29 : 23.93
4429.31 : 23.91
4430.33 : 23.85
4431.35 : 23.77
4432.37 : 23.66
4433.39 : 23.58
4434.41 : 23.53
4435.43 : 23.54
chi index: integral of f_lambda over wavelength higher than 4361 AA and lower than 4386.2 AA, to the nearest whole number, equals 530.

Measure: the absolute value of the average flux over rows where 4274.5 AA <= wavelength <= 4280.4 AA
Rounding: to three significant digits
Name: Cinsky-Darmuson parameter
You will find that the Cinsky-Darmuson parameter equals 18.6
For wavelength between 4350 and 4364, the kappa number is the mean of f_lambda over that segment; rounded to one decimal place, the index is 21.1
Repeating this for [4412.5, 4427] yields 22.3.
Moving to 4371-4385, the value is 20.6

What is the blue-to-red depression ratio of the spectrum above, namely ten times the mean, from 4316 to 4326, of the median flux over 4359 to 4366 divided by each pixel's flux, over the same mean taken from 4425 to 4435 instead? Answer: 11.3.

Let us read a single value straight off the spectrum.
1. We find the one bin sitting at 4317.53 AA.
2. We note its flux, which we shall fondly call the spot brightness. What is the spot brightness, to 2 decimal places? 23.02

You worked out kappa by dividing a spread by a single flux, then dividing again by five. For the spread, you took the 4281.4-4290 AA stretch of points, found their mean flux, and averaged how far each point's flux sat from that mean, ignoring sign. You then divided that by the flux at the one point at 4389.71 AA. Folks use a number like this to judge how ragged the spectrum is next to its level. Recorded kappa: 0.0050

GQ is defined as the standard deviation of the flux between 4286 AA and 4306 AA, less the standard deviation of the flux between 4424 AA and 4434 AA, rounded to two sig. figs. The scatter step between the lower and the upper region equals 1.7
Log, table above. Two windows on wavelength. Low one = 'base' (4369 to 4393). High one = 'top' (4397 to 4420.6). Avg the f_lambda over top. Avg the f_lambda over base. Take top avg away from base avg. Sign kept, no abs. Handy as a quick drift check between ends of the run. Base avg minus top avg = -1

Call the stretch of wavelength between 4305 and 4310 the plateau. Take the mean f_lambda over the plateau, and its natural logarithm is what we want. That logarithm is 2.57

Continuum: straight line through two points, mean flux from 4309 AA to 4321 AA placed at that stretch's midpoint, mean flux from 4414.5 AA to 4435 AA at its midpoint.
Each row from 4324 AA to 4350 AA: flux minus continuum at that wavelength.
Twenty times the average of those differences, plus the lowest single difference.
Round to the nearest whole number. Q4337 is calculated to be 6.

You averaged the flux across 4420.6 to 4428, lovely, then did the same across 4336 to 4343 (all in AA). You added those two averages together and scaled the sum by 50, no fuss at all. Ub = 2173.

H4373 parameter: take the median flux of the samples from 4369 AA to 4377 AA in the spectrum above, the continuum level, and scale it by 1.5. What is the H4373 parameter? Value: 30.5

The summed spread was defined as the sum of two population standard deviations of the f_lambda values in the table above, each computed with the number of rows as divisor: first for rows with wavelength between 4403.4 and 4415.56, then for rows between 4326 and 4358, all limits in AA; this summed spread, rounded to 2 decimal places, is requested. 1.42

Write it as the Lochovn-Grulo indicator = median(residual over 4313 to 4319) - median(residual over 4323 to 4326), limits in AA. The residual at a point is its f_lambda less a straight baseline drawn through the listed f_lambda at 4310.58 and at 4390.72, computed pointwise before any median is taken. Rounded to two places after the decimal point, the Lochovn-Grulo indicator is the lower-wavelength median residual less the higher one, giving 3.43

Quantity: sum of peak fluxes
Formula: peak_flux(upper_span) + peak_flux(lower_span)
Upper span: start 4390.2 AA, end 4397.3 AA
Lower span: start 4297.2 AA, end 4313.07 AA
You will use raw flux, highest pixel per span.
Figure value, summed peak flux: 39.6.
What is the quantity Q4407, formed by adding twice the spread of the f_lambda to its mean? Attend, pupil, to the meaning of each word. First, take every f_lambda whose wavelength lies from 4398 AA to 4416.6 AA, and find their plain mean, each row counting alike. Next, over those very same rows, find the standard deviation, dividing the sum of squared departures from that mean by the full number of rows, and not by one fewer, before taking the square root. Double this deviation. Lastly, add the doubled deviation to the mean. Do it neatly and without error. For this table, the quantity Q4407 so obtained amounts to 22.7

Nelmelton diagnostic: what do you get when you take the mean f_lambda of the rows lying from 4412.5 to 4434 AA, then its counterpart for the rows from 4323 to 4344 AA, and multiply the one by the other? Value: 466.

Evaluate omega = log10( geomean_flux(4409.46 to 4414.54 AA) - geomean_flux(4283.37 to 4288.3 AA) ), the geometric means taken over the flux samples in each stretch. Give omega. 0.54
